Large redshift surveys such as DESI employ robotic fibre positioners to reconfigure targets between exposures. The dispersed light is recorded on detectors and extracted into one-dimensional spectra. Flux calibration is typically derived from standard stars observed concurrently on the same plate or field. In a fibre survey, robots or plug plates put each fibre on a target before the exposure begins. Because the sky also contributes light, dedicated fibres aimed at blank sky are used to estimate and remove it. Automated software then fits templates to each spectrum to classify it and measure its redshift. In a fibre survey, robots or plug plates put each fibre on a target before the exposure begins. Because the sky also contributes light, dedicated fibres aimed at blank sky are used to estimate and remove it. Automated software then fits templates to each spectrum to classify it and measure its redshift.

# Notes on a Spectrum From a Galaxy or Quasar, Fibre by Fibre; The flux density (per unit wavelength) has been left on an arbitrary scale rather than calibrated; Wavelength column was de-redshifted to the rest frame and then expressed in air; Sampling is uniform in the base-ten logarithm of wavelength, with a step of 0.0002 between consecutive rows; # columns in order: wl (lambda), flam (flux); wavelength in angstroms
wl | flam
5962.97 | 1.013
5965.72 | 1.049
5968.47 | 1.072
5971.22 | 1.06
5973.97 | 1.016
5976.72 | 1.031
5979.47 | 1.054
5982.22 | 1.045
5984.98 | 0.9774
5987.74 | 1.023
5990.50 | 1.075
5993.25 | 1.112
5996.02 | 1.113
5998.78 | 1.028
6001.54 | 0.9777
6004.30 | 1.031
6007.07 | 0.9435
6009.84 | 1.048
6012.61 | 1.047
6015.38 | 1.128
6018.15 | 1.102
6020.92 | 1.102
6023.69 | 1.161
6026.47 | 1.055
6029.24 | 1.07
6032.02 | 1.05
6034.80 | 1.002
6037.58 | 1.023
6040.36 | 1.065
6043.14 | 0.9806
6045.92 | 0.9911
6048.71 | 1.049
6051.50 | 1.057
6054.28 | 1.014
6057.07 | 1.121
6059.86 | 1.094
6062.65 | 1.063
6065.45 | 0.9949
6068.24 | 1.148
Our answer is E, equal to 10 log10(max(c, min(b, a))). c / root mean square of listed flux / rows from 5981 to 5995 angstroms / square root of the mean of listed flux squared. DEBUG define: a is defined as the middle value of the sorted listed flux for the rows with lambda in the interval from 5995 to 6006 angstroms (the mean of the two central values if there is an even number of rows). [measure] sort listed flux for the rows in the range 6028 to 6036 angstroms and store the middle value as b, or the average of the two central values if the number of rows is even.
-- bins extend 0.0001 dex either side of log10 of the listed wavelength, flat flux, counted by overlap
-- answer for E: 0.201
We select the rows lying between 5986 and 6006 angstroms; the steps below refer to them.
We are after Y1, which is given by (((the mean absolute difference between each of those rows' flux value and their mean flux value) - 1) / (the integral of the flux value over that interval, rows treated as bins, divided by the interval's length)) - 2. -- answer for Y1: -2.91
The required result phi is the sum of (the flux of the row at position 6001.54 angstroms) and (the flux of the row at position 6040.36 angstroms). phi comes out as 2.04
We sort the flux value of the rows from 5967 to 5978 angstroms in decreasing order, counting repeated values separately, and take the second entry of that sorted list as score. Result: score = 1.06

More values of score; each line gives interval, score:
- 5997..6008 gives 1.028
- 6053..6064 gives 1.094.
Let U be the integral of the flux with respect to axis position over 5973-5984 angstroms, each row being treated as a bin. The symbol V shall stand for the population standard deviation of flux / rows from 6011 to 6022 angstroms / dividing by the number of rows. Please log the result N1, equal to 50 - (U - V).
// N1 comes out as 38.6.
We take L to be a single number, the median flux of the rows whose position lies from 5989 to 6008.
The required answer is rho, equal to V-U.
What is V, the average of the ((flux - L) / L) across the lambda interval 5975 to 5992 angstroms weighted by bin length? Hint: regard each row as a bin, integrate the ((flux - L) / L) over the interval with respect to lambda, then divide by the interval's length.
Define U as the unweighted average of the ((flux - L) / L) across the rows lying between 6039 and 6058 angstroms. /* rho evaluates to -0.005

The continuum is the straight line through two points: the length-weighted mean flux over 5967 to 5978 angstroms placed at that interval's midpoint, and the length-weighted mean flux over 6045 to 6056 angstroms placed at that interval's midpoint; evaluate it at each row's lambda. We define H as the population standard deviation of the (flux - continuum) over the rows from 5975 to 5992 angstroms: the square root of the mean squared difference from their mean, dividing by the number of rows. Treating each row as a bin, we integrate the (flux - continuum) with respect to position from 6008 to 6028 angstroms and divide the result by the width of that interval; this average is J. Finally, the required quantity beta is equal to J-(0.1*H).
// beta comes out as 0.05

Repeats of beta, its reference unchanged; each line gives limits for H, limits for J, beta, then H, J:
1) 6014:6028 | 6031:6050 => -0.01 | 0.035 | -0.011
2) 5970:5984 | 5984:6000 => 0.01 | 0.016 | 0.015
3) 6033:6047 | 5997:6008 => -0.04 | 0.030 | -0.038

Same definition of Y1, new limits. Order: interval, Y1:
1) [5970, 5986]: -2.95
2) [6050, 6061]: -2.90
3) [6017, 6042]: -2.90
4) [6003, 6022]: -2.90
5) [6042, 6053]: -2.95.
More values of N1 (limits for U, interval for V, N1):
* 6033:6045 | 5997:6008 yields 37.8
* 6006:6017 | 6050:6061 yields 38.5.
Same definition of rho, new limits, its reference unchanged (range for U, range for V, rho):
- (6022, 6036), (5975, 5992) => -0.032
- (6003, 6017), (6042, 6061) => 0.004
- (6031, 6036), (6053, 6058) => 0.037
